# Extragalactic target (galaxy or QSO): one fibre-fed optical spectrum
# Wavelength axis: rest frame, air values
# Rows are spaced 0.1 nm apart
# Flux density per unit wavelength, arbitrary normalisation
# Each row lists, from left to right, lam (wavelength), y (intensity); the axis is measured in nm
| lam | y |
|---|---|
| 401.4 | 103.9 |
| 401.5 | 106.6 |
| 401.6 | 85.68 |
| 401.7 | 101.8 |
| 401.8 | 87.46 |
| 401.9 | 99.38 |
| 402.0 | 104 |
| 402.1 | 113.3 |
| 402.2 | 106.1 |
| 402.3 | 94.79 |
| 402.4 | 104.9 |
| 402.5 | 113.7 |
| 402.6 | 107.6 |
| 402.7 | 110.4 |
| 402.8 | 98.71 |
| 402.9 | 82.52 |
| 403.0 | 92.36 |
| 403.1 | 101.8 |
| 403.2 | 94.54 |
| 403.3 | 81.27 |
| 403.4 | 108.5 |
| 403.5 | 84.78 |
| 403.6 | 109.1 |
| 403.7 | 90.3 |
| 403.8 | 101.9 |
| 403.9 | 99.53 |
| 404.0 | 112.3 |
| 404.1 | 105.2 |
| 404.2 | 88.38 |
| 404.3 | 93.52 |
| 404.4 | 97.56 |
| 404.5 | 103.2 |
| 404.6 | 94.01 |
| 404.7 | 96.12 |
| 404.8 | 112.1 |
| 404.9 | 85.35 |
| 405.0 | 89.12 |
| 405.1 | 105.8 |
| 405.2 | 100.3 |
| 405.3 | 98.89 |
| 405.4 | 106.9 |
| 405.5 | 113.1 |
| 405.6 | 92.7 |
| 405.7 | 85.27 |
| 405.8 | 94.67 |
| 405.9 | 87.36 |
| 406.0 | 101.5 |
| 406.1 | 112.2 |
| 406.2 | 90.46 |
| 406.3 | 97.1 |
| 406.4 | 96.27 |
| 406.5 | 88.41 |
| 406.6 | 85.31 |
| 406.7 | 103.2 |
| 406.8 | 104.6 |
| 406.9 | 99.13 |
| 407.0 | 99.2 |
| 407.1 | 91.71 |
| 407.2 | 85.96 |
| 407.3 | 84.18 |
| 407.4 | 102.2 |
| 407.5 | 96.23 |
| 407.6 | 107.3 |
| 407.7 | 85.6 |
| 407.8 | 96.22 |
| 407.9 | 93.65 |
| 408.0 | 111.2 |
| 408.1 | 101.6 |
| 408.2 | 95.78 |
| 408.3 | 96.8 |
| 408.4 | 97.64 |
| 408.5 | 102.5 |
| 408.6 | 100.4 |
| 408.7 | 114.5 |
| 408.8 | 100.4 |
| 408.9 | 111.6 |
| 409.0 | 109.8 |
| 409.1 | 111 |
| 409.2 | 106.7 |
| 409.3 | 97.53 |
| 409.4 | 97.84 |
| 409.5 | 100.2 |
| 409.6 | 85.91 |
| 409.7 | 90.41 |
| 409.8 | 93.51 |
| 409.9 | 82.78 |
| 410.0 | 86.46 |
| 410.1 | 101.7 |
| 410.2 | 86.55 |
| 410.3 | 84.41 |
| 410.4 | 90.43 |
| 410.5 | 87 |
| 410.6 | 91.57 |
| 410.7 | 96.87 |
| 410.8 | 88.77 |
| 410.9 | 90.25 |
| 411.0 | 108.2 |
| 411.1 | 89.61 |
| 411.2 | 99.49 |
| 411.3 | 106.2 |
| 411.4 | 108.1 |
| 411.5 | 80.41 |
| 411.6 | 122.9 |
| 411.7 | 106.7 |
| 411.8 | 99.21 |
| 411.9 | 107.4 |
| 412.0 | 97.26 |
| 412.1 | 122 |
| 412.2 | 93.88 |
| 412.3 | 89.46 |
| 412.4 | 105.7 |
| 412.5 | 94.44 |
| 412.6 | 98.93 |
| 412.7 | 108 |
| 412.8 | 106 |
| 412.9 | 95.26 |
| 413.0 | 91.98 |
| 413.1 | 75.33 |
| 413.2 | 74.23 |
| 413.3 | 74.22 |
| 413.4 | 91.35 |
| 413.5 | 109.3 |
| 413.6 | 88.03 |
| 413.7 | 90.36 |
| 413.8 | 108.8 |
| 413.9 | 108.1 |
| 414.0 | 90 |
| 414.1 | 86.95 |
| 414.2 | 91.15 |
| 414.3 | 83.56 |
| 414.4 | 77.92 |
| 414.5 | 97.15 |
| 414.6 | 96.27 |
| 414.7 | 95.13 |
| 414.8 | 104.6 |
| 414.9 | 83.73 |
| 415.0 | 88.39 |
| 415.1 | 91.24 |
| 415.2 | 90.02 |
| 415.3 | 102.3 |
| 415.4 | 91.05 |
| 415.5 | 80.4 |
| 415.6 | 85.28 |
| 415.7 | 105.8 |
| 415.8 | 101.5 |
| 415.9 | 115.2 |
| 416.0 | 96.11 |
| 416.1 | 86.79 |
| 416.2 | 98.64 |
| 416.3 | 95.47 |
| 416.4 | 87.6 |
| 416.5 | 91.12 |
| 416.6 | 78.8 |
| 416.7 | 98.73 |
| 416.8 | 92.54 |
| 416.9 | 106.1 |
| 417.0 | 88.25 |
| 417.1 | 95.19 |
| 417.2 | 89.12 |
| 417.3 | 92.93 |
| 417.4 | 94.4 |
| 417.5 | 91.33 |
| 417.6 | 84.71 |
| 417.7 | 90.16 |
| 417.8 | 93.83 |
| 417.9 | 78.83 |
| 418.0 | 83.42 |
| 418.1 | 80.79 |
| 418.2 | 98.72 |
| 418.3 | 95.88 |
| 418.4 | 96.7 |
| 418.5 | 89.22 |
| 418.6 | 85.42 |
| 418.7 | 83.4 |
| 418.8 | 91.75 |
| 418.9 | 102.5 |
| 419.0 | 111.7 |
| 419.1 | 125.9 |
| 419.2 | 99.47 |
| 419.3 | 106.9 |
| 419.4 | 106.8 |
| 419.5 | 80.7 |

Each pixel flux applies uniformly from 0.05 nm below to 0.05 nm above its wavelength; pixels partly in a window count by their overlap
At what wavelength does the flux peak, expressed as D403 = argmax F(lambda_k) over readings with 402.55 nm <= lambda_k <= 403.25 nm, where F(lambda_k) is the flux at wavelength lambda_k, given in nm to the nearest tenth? 402.7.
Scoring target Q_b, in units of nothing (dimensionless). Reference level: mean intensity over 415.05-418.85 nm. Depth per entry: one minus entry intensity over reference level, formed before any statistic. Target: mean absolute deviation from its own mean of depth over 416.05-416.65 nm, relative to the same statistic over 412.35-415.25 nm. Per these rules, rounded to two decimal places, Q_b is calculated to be 0.65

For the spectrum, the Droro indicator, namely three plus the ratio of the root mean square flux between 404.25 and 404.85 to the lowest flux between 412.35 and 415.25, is 4.34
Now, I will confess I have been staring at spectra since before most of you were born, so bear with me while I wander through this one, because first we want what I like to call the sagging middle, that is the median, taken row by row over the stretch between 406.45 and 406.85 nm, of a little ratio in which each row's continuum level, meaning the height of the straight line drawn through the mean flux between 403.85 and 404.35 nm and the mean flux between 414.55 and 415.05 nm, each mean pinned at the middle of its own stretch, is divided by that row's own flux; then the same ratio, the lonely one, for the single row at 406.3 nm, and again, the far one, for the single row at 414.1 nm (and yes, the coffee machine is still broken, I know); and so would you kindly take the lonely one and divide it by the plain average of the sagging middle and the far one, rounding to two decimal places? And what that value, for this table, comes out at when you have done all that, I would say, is 0.96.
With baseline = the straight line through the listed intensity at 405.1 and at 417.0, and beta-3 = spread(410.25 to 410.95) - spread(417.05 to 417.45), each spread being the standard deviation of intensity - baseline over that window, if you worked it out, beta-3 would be 1.4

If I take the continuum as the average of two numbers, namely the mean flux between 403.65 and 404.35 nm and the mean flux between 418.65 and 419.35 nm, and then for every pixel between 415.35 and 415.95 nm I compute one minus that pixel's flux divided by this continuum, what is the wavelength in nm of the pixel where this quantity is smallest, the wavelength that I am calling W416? 415.9 nm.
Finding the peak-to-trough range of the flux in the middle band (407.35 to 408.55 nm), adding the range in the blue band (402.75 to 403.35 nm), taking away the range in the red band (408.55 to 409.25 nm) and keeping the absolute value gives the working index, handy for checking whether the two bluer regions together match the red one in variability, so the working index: 32.0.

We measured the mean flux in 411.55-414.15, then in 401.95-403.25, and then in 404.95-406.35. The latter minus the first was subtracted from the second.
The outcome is 101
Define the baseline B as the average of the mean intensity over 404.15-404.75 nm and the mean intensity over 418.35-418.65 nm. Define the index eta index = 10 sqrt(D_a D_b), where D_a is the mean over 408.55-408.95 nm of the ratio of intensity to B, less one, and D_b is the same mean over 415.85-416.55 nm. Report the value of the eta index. 0.7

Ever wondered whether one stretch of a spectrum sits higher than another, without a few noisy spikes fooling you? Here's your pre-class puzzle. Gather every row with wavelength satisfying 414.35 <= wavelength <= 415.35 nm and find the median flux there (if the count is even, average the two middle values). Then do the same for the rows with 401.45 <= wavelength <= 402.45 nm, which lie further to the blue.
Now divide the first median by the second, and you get 0.906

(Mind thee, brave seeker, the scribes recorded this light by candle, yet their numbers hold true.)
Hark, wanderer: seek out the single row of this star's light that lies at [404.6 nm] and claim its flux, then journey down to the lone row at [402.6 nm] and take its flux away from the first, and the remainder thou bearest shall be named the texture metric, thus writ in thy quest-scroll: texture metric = -14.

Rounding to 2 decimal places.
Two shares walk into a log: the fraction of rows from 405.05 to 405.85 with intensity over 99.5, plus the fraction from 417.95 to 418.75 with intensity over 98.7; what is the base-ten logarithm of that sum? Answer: -0.20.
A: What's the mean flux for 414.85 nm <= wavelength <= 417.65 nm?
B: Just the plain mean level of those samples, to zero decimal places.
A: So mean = 93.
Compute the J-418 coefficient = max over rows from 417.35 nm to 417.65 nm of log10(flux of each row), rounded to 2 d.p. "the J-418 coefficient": 1.97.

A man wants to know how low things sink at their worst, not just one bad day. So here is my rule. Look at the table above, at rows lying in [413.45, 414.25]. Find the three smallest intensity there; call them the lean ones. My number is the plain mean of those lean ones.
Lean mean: 88.3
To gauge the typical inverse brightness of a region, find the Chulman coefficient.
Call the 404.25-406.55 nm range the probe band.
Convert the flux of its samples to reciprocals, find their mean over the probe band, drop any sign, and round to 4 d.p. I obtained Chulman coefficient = 0.0103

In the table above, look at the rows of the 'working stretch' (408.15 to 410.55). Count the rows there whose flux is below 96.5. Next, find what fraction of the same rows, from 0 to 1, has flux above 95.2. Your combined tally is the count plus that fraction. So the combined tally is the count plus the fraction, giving 11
